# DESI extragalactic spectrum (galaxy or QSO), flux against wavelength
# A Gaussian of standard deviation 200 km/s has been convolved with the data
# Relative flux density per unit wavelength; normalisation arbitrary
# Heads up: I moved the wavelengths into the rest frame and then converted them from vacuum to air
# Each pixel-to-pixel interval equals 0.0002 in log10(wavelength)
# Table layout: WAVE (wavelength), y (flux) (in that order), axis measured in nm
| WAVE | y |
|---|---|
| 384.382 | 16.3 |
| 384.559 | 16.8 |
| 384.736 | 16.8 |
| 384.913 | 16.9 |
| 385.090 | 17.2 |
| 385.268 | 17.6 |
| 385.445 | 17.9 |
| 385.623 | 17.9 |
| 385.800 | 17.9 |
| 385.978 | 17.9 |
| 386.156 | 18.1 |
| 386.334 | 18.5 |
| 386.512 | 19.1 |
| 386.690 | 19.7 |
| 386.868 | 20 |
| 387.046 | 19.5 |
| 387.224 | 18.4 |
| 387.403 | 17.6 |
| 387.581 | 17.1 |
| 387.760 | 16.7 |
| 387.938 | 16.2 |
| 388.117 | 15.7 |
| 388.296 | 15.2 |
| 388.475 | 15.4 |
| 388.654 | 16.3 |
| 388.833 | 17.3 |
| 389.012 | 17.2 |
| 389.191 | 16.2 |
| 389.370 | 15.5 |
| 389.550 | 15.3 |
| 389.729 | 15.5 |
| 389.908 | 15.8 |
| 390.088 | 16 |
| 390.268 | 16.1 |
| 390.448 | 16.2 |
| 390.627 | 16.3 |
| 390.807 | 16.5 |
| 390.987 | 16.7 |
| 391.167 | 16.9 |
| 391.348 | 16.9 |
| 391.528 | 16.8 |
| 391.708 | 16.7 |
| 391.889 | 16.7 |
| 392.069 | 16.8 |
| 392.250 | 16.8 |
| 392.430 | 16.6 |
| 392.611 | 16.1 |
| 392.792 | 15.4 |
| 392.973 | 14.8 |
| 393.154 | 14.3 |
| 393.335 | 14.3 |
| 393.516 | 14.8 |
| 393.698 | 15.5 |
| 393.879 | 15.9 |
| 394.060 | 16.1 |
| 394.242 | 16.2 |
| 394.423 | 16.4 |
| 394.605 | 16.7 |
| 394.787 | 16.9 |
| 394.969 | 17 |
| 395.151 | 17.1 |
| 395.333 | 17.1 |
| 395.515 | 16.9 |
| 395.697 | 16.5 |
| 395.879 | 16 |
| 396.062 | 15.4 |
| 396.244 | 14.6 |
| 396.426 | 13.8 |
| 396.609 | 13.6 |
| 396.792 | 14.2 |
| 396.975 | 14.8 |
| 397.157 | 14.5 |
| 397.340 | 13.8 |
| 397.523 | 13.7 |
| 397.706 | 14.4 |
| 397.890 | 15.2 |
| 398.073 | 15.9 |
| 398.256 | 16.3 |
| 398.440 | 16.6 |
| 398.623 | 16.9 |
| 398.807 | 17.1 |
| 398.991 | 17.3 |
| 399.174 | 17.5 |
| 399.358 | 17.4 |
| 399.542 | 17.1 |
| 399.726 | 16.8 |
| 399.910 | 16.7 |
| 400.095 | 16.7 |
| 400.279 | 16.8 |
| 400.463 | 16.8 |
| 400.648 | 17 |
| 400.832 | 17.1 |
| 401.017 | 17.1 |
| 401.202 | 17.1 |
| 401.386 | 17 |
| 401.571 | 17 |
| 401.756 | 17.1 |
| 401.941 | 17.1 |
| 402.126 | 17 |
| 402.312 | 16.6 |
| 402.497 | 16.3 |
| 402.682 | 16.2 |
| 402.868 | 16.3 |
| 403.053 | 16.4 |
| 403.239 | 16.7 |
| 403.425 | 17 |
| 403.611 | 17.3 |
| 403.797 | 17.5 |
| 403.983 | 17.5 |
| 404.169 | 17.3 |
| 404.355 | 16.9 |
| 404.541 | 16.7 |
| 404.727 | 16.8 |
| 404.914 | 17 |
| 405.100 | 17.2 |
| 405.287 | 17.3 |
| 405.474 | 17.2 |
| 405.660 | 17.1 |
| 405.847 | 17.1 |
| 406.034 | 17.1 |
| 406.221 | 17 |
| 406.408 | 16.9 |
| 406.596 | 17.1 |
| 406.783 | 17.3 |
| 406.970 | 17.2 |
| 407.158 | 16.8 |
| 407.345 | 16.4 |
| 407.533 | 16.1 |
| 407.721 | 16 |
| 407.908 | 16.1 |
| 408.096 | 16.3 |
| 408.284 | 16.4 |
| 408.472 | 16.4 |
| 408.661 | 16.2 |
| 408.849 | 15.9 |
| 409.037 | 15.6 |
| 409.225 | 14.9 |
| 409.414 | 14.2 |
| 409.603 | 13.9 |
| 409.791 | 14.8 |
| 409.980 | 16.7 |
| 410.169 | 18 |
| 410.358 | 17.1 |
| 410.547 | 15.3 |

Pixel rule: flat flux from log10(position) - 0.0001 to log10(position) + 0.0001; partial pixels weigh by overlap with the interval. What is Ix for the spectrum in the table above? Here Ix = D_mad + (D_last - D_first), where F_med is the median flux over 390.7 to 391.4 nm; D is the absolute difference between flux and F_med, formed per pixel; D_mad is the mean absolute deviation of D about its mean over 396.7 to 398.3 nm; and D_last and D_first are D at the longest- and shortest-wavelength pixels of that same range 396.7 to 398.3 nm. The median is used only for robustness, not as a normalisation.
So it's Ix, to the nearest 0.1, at -1.4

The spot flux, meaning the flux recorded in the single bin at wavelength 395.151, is 17.1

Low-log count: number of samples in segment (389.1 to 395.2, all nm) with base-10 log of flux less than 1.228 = 32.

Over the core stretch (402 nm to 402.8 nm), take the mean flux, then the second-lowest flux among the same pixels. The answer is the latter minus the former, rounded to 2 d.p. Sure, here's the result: -0.23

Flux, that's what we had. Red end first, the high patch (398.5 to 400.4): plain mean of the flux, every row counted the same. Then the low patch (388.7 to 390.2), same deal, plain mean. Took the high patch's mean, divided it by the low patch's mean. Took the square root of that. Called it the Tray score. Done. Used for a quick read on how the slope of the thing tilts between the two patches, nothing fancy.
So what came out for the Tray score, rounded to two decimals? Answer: 1.03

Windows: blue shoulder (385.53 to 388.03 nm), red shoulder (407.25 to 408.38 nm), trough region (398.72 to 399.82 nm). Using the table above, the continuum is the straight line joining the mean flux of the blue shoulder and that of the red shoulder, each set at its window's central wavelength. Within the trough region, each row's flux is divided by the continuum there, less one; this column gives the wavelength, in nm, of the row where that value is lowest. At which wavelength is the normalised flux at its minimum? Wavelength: 399.726 nm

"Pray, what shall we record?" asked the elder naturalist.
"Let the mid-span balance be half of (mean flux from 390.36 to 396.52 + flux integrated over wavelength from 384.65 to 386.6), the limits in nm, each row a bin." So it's 25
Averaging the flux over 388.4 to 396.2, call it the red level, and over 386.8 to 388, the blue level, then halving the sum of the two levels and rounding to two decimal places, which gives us 17.06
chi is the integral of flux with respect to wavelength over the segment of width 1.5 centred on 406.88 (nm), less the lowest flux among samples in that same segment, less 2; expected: 7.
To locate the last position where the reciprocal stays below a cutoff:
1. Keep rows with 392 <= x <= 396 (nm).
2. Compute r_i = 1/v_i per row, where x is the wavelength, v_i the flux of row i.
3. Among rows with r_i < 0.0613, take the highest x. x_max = 395.697 nm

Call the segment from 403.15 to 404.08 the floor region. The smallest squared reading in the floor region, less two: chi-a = 277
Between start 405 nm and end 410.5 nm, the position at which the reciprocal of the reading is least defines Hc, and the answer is 410.169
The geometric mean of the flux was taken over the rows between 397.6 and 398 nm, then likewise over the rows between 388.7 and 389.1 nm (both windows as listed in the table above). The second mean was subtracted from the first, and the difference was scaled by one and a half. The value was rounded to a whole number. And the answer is -4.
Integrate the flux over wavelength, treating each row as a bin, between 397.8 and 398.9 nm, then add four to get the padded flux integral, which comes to 22.0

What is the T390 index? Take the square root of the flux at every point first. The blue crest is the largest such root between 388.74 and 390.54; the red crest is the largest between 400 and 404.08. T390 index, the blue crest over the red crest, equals 0.99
